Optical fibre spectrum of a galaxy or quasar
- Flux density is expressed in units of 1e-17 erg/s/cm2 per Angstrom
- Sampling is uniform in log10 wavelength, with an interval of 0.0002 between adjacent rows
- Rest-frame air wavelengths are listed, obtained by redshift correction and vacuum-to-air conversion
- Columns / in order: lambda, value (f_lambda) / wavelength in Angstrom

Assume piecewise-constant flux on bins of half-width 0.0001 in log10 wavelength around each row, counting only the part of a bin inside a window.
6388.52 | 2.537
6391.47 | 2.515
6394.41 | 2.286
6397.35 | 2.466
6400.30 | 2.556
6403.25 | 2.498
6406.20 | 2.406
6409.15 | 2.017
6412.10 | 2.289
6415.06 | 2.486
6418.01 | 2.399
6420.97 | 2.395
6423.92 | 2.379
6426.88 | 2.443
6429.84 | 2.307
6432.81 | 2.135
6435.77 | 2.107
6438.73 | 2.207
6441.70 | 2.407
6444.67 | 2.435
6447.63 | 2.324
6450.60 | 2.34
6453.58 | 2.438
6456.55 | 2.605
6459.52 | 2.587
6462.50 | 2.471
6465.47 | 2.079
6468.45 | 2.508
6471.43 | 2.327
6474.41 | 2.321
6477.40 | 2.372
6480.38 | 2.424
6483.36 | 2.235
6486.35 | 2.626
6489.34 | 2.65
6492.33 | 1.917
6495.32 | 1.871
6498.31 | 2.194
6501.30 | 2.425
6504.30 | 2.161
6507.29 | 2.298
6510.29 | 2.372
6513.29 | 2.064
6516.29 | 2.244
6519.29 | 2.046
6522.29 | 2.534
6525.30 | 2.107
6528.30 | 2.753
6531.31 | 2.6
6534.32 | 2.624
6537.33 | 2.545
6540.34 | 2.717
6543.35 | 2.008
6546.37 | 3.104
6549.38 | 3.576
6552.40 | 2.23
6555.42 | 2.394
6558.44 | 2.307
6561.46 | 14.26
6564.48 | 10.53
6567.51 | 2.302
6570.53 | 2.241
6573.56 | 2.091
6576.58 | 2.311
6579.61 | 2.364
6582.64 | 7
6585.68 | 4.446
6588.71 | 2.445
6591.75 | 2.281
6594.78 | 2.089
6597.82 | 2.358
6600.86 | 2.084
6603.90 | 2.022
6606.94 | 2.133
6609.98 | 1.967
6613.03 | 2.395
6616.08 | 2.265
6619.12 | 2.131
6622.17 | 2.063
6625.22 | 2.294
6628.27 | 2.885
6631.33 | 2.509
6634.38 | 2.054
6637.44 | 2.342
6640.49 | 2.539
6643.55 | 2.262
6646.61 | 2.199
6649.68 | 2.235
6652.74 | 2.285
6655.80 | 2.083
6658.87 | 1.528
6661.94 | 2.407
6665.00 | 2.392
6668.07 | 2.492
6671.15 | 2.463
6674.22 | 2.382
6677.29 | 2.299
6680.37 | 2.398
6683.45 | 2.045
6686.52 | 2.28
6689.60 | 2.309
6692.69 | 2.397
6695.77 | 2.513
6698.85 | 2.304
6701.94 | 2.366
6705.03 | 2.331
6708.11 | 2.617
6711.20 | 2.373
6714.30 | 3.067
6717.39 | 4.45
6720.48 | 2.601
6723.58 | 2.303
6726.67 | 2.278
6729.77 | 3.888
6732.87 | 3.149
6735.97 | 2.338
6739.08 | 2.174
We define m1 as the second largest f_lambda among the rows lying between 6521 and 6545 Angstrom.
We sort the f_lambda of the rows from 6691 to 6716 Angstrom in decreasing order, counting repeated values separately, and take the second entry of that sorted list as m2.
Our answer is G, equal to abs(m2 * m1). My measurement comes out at 7.1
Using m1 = 2.717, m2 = 2.617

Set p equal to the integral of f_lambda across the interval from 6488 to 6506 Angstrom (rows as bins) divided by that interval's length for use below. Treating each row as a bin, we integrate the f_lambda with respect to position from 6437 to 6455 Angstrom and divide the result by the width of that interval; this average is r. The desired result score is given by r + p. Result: 4.56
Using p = 2.20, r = 2.4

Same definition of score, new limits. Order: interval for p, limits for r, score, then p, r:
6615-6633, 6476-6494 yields 4.72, 2.36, 2.4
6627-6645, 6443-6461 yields 4.88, 2.43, 2.5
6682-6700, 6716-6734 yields 5.41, 2.31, 3.1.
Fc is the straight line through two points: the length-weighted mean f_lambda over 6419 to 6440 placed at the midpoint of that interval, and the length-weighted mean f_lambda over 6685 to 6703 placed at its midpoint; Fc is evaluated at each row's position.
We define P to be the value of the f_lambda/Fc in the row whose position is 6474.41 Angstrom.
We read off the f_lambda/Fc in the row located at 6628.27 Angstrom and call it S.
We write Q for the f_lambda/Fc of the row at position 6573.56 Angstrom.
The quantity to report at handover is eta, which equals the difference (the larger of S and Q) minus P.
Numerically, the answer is 0.2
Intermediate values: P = 1.01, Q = 0.90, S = 1.23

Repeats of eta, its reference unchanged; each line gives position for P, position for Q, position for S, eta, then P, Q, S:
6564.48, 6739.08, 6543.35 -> -3.6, 4.53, 0.92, 0.87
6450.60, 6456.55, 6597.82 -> 0.1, 1.02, 1.14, 1.01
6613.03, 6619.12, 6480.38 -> 0.0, 1.02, 0.91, 1.05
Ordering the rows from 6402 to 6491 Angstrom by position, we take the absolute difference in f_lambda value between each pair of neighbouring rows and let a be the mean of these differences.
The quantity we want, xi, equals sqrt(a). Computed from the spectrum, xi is 0.4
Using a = 0.1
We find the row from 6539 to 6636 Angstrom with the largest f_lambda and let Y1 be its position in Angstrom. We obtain 6561.46 Angstrom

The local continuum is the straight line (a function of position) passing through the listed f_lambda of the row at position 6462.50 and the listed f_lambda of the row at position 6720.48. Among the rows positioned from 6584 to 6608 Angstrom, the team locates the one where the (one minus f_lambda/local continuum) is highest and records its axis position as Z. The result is 6603.90 Angstrom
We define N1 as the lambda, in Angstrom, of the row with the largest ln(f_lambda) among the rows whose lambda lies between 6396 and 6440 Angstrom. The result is 6400.30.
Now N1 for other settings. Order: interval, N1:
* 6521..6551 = 6549.38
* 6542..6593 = 6561.46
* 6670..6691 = 6671.15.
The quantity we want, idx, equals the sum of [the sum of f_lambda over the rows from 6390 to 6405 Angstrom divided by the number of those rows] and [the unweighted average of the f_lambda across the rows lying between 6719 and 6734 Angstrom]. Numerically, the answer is 5.3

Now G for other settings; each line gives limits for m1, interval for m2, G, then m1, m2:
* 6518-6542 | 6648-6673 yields 6.7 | 2.717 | 2.463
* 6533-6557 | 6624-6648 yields 7.9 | 3.104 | 2.539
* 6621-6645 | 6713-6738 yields 9.9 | 2.539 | 3.888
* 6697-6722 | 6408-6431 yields 7.5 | 3.067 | 2.443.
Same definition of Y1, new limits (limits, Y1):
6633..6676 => 6640.49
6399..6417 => 6400.30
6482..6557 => 6549.38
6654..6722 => 6717.39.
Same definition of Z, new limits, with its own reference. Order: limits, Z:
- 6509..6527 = 6519.29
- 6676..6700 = 6683.45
